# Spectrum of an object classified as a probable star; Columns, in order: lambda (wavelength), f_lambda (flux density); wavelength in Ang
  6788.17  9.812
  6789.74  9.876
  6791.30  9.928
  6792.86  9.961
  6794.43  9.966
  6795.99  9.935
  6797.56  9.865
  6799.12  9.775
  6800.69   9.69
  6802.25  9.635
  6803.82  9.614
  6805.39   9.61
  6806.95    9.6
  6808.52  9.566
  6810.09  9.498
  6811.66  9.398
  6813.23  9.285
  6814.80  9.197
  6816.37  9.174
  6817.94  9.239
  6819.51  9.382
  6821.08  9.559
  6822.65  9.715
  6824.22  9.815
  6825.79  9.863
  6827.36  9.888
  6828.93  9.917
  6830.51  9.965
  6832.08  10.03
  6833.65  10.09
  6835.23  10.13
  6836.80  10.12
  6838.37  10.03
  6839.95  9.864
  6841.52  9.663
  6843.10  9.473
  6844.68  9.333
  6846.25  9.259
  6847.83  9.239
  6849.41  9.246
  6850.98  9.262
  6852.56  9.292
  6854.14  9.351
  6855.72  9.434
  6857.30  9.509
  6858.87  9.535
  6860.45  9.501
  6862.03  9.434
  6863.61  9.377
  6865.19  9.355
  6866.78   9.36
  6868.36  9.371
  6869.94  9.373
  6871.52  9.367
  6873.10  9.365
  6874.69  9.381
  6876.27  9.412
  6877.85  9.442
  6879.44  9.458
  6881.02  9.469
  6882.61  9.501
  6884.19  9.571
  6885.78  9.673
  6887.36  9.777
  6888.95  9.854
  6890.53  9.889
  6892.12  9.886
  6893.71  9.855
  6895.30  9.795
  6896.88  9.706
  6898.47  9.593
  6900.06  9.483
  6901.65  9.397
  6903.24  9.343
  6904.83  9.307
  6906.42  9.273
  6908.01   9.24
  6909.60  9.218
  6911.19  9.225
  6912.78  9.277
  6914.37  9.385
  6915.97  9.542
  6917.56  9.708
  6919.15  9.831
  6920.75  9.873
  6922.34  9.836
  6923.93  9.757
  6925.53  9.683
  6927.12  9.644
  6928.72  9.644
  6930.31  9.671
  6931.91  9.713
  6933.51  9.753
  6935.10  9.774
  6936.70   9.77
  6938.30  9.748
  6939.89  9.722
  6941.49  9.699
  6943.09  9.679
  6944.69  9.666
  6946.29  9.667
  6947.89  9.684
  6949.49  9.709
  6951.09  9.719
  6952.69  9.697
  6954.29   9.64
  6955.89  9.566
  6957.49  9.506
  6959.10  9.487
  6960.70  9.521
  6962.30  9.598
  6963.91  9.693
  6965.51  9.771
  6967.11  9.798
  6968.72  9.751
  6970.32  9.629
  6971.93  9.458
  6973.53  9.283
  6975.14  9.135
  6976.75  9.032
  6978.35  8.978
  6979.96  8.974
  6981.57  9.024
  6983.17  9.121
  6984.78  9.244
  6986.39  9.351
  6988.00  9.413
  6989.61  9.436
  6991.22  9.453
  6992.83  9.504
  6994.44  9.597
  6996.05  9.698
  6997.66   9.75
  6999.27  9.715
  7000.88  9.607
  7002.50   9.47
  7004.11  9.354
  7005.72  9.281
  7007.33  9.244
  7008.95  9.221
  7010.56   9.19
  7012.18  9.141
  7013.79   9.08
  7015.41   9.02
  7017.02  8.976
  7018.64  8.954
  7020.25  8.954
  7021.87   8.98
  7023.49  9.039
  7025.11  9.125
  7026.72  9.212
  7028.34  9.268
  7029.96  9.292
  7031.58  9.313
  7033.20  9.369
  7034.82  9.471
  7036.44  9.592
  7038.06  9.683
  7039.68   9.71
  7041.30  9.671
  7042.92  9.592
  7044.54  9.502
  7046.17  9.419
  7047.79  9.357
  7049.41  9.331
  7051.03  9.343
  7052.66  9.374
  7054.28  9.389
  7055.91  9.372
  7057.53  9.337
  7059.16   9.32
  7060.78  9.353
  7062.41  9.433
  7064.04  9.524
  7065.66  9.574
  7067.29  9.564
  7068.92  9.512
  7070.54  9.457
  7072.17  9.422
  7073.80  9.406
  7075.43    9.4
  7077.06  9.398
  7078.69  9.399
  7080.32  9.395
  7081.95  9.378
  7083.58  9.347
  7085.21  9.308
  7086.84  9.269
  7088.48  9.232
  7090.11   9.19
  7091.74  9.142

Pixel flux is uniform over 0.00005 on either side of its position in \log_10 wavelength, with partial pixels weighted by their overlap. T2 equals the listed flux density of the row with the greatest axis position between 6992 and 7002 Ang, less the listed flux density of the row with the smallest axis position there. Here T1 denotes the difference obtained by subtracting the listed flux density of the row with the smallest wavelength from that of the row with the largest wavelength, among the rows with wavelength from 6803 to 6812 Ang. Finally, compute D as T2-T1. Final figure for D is 0.3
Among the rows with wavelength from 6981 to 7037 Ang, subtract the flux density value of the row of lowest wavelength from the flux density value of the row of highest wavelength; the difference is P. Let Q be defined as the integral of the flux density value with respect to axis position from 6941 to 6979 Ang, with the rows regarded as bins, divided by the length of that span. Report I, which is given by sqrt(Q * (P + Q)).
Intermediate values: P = 0.6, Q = 9.56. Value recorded 9.8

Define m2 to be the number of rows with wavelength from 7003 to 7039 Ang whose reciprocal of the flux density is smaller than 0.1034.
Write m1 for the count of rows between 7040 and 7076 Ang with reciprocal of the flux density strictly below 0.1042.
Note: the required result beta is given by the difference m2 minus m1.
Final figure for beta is 0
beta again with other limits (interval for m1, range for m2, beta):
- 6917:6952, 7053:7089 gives -22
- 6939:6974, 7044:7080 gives -16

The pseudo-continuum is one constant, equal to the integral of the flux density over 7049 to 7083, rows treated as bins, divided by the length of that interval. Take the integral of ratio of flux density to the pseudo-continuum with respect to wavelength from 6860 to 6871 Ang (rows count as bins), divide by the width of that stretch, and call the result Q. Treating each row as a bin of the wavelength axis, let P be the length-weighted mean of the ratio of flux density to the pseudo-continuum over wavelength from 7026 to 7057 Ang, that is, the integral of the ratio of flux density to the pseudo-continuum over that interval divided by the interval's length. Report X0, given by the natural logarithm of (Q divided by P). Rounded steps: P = 1.00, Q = 1.00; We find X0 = -0.005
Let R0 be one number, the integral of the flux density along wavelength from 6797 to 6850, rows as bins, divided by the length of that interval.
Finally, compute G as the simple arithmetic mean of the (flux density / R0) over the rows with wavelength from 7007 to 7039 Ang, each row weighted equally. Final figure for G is 0.96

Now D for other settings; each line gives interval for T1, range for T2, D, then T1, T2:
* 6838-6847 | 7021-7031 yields 1.1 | -0.8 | 0.31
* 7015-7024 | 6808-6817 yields -0.4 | 0.0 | -0.39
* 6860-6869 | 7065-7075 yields 0.0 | -0.1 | -0.17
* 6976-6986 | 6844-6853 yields -0.3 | 0.2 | -0.04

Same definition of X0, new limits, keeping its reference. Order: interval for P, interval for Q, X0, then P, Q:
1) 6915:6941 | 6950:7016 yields -0.032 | 1.03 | 1.00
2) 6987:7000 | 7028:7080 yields -0.013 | 1.02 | 1.00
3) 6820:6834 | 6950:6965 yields -0.026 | 1.05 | 1.02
